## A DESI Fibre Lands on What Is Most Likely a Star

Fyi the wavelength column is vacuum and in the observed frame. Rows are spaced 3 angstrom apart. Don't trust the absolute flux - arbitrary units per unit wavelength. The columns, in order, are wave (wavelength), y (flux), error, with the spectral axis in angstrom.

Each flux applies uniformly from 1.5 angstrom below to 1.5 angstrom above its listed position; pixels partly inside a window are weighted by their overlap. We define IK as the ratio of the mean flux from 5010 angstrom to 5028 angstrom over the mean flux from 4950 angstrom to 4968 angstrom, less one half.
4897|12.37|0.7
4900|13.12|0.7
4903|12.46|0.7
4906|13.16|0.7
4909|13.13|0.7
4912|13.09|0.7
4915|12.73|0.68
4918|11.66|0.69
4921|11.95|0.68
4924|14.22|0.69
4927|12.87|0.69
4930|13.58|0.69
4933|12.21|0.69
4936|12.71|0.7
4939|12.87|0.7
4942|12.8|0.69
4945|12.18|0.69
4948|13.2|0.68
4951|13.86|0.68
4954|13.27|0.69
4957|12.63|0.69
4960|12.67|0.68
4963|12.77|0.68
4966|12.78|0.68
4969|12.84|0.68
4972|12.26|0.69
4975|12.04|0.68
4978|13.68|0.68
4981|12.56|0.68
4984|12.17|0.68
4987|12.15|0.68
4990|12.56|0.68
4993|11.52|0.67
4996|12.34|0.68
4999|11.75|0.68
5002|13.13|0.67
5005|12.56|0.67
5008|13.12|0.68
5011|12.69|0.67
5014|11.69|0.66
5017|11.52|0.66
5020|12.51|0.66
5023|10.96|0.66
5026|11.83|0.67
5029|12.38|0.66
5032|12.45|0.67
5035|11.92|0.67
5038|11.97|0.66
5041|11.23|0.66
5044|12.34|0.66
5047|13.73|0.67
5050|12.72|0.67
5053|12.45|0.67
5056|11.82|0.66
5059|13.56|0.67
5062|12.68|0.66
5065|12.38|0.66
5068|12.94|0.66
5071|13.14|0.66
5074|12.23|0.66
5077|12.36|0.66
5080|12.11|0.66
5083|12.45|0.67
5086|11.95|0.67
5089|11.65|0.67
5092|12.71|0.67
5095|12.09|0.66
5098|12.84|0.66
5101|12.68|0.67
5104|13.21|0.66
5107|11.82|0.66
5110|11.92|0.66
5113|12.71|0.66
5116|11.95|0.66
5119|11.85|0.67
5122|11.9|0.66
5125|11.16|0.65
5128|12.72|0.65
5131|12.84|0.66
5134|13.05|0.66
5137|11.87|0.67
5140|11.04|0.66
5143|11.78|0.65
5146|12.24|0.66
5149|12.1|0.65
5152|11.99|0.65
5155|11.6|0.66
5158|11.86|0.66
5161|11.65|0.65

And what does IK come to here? 0.41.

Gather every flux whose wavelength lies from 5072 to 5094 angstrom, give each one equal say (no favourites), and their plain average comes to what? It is 12.2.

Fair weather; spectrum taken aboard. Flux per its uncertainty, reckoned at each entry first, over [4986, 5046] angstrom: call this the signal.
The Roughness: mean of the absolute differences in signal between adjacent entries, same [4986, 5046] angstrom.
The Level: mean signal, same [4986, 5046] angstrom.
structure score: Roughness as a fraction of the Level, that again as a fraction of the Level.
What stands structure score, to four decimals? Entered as 0.0031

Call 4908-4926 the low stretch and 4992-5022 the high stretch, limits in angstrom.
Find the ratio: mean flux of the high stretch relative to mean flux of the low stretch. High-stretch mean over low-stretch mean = 0.96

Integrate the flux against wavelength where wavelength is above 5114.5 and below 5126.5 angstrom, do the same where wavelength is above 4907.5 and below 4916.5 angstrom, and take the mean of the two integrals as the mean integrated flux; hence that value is 129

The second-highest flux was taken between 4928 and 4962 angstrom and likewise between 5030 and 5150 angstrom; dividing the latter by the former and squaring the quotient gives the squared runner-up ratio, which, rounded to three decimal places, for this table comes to 0.997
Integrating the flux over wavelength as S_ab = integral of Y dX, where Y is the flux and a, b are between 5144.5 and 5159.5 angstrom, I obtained 179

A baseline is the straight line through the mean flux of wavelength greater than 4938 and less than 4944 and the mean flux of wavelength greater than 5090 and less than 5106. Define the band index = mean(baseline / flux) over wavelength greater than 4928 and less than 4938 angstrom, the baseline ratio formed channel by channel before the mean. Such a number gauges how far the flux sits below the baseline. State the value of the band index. 1.00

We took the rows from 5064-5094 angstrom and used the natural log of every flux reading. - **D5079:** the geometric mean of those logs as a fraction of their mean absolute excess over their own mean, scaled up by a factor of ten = 937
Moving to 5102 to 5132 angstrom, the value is 580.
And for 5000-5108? 644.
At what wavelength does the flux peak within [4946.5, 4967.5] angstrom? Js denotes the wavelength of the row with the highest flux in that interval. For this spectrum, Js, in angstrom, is 4951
